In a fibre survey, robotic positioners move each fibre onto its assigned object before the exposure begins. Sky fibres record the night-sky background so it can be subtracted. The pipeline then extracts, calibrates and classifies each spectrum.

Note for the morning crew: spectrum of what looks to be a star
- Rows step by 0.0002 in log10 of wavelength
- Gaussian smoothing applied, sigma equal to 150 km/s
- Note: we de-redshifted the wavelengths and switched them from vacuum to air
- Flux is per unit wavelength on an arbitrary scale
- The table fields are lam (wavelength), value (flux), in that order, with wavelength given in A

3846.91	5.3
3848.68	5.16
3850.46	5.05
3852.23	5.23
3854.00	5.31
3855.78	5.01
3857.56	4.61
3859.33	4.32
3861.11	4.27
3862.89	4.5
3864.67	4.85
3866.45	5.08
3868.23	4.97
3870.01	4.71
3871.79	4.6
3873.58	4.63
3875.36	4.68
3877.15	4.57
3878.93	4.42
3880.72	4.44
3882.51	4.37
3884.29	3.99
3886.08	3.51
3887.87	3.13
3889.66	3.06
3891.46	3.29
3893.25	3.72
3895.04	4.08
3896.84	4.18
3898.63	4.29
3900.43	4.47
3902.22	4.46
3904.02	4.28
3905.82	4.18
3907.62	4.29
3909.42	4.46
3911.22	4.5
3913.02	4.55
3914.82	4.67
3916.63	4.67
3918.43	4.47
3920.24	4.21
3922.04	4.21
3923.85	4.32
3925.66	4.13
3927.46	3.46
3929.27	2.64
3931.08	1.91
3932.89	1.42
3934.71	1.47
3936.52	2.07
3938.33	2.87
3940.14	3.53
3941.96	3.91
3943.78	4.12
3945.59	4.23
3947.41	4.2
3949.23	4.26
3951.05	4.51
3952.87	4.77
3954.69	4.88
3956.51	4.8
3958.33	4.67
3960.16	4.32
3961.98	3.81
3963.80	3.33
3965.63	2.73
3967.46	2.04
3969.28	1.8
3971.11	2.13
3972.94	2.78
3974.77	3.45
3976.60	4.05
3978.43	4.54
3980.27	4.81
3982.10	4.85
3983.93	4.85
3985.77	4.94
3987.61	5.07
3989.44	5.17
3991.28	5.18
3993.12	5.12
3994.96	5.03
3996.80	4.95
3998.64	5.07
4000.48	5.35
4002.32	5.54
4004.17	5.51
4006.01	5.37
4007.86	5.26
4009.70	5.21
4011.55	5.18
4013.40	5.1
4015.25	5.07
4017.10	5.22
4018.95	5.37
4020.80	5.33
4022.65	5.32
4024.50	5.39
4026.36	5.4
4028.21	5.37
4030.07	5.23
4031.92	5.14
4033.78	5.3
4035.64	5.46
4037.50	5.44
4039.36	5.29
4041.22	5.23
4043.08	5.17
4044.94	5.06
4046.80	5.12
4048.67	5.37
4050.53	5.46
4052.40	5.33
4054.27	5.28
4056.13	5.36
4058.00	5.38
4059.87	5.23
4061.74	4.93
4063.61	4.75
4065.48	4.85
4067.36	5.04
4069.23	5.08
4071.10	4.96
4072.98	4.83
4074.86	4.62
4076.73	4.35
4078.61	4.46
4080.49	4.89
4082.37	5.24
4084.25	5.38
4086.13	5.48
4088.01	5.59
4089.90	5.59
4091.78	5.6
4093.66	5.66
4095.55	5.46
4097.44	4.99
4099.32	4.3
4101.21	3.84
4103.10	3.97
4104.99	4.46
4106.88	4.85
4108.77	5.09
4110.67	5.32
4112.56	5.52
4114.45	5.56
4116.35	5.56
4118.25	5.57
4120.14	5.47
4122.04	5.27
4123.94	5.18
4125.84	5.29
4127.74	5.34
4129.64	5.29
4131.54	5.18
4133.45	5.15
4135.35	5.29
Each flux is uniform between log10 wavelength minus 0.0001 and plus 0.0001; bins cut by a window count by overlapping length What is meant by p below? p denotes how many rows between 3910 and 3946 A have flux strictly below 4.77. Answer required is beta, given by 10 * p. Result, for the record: 200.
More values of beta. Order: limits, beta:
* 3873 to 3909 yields 200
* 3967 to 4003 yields 70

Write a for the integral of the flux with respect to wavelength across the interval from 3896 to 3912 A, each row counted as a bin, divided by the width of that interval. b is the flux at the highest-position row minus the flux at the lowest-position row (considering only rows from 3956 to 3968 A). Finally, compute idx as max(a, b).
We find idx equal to 4.35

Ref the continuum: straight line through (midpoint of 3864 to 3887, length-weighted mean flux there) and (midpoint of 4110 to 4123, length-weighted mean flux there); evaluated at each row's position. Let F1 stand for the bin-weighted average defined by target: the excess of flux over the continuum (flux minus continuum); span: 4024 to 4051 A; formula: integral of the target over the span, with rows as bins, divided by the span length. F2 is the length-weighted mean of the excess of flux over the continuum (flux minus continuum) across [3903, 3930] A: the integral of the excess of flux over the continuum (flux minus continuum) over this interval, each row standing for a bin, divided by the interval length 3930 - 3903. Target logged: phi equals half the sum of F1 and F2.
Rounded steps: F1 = 0.13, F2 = -0.47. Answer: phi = -0.17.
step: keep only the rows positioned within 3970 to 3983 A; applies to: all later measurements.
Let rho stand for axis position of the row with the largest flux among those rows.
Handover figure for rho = 3982.10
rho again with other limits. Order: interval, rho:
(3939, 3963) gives 3954.69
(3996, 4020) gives 4002.32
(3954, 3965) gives 3954.69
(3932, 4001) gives 4000.48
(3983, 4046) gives 4002.32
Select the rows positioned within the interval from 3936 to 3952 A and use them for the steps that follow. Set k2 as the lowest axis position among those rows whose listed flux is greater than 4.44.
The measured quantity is 3951.05 A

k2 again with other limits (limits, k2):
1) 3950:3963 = 3951.05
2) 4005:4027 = 4006.01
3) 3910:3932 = 3911.22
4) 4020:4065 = 4020.80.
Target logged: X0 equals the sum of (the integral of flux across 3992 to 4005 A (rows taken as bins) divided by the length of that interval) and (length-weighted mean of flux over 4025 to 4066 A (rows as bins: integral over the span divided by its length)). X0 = 10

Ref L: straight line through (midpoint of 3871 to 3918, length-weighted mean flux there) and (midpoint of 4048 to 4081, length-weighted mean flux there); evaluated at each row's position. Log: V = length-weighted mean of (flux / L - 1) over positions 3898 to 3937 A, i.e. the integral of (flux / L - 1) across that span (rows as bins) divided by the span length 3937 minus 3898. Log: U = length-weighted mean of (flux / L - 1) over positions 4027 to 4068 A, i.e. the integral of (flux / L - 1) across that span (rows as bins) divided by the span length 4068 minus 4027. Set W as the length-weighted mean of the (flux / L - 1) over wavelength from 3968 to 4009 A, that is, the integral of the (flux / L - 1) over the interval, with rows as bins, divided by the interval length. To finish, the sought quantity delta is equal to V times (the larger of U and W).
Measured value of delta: -0.007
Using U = 0.06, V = -0.120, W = -0.02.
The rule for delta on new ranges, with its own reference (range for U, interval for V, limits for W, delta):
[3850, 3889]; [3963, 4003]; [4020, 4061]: -0.010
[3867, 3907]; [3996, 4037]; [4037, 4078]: 0.002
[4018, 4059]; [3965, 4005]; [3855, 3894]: -0.006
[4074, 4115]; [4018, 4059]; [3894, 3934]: -0.002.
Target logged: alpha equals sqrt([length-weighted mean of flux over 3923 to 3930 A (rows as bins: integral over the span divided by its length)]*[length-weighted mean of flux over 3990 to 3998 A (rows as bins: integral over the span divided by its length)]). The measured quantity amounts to 4.3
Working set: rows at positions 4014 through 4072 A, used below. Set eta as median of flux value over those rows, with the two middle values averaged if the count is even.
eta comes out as 5.28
